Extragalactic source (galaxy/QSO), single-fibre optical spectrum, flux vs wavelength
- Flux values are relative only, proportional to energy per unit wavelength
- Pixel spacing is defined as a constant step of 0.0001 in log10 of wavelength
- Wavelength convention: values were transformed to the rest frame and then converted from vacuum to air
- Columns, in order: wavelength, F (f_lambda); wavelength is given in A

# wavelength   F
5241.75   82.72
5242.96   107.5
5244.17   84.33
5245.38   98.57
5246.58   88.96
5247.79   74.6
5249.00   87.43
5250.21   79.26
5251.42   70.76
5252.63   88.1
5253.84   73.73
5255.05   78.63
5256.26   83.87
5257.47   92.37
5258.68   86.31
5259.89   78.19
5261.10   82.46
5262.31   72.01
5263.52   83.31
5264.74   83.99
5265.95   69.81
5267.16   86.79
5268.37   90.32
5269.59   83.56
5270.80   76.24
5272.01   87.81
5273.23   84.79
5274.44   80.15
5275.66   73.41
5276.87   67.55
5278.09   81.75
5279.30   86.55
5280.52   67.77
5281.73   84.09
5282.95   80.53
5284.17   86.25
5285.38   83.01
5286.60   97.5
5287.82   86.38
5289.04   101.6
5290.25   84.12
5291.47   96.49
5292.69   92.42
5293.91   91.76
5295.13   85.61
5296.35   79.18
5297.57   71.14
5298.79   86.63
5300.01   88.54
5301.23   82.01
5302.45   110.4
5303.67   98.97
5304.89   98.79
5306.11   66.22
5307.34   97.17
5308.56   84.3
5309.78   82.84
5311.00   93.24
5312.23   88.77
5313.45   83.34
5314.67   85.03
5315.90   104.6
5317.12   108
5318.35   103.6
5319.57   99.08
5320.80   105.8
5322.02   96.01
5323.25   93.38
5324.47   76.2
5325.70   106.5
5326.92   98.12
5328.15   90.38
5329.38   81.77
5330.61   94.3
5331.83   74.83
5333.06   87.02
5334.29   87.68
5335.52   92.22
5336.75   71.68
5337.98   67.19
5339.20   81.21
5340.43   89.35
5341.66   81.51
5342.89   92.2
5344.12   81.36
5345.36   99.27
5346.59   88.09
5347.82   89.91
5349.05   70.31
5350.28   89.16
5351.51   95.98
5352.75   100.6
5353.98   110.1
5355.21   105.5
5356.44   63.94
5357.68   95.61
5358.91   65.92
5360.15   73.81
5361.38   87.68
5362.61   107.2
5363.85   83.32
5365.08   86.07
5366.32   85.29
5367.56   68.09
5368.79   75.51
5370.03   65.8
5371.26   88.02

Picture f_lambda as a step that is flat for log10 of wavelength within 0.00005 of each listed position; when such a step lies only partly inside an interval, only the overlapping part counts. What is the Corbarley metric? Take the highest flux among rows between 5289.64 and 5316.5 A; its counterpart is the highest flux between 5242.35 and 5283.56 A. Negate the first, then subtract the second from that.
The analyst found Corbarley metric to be -217.9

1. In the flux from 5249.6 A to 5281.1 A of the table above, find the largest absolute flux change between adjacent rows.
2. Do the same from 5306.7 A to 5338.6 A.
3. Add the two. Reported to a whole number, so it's 49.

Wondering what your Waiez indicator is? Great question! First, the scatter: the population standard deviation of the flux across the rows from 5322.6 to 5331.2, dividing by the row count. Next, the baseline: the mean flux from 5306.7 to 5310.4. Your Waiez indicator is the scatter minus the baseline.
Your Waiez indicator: -79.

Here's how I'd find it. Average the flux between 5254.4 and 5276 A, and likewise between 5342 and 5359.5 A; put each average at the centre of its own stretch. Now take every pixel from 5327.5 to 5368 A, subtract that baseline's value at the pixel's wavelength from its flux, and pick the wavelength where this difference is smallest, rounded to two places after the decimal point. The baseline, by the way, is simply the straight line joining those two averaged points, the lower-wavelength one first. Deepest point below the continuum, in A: 5356.44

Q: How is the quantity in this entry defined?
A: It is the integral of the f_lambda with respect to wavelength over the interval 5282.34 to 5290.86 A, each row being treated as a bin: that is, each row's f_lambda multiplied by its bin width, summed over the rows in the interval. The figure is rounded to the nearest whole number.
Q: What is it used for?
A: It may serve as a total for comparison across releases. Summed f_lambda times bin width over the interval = 754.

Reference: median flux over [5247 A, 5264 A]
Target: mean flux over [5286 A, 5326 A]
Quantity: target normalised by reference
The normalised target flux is 1.13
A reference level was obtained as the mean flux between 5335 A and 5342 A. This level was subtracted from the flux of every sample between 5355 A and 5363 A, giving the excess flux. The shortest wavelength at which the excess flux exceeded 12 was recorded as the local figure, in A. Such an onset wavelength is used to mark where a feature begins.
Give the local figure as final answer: 5355.21 A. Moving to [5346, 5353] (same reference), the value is 5351.51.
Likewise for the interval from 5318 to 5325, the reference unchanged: 5318.35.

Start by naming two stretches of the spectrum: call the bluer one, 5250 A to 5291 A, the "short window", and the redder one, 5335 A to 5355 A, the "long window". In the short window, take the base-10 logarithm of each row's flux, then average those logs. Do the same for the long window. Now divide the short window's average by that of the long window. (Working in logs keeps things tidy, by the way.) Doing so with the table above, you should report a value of 0.99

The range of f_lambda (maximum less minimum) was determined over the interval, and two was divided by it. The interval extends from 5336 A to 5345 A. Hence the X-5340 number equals 0.080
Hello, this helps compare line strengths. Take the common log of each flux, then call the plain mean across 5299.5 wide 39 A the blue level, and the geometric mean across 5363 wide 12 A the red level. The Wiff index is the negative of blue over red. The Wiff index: -1.02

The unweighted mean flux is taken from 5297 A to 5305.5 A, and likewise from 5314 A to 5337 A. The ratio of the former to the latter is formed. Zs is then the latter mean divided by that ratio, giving 94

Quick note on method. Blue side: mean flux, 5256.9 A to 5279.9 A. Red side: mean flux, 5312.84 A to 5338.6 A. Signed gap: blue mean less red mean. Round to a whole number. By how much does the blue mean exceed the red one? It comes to -9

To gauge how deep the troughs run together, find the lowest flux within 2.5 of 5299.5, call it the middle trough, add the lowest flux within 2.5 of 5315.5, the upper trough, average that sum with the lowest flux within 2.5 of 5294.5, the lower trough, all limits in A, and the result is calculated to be 117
